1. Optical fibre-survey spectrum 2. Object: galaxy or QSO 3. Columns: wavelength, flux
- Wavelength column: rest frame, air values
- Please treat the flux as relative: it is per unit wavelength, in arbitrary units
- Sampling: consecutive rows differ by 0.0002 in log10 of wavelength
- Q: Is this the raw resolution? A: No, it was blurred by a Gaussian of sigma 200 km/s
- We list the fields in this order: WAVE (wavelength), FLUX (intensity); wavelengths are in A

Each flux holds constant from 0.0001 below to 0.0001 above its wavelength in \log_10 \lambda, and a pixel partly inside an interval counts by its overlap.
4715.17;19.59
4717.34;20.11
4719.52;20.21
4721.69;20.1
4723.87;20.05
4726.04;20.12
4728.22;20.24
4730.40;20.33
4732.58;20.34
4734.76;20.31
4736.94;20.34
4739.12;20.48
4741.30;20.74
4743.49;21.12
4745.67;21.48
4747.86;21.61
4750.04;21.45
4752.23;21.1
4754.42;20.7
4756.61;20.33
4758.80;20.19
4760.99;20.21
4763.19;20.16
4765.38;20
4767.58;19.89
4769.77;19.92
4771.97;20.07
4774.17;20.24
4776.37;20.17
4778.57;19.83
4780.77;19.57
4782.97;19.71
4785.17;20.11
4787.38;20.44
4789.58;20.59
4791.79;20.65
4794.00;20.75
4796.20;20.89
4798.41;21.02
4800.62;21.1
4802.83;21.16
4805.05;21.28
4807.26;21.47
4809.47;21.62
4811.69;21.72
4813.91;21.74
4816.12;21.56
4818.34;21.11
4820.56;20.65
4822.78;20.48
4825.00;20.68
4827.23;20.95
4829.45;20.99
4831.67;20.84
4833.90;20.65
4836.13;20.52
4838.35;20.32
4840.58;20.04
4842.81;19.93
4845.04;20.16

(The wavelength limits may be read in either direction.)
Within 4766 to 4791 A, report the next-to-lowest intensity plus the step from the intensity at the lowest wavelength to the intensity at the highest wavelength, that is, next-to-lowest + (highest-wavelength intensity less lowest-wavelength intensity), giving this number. 20.4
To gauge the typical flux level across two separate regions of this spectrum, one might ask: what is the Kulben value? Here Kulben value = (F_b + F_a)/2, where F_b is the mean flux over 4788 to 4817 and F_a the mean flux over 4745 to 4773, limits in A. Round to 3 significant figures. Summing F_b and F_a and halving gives 20.9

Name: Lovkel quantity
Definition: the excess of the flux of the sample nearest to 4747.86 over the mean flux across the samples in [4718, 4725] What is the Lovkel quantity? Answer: 1.5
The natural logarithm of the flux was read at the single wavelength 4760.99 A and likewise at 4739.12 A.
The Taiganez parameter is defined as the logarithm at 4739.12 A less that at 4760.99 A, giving 0.01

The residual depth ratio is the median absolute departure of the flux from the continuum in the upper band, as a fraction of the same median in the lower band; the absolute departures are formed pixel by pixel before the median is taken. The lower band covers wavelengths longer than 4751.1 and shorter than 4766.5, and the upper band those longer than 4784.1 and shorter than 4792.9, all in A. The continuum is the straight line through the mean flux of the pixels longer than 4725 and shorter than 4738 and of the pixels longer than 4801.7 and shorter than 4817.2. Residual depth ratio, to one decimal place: 1.3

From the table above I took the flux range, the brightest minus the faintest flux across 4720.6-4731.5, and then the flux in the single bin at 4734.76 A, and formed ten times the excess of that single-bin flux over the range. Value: 200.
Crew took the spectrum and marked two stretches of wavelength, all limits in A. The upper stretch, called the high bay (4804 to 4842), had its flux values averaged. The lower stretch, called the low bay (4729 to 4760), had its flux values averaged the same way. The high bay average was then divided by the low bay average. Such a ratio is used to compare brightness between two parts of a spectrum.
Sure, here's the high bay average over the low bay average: 1.01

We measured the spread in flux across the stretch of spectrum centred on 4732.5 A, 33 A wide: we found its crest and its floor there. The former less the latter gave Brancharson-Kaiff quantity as 1.6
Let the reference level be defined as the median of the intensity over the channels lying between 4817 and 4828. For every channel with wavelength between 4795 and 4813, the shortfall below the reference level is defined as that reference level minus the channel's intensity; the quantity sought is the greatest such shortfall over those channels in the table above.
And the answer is -0.21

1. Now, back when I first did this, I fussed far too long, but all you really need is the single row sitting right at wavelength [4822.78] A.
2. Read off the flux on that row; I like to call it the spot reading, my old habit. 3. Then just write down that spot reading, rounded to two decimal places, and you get 20.48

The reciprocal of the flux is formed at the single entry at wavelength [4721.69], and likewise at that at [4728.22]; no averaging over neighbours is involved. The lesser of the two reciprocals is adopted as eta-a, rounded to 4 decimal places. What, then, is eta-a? 0.0494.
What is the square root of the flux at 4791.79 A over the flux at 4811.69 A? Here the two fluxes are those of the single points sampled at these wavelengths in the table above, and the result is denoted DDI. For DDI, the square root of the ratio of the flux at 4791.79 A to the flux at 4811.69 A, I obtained 0.98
